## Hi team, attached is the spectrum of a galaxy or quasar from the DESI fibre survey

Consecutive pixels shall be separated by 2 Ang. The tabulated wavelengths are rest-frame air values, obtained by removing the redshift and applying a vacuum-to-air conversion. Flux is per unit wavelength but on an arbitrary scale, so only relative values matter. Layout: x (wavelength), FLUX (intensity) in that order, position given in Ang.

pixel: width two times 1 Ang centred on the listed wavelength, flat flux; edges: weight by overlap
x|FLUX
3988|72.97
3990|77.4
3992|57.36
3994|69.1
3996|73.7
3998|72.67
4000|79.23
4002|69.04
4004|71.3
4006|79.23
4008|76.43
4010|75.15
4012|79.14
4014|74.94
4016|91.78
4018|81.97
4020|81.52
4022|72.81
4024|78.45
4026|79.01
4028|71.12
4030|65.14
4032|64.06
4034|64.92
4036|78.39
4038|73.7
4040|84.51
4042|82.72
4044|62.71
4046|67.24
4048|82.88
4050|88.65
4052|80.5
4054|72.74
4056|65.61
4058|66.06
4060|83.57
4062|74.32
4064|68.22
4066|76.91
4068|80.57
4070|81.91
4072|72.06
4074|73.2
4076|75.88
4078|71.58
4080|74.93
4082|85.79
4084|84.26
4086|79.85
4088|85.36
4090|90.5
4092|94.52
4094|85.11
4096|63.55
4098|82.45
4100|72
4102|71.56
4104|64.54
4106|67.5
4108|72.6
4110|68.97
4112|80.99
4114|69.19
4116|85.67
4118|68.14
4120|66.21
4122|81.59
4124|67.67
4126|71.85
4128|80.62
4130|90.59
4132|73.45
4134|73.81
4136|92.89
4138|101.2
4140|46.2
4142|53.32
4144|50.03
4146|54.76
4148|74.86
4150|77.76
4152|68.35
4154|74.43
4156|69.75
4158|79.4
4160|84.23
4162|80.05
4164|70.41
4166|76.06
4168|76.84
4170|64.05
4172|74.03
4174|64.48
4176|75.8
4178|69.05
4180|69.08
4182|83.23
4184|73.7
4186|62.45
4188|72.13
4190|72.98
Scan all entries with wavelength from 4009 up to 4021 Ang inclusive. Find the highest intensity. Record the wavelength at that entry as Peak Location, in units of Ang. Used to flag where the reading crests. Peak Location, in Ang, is 4016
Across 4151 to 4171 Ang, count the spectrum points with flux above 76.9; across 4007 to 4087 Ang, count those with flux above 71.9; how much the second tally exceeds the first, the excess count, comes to 27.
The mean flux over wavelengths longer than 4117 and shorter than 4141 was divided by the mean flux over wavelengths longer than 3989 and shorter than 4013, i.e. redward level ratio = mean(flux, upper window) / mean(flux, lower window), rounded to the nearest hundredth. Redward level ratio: 1.04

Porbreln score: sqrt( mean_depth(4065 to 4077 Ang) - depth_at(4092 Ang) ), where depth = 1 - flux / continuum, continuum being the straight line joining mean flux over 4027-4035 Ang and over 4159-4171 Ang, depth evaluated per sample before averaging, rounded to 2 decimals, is 0.48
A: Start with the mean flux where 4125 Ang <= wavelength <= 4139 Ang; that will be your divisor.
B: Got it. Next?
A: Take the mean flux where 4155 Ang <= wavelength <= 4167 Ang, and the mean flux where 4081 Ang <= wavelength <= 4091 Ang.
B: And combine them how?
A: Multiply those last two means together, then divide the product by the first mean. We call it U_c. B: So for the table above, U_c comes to 78.2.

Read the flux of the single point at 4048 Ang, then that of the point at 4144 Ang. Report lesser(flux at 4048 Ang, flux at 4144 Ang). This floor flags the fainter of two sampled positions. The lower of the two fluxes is 50.0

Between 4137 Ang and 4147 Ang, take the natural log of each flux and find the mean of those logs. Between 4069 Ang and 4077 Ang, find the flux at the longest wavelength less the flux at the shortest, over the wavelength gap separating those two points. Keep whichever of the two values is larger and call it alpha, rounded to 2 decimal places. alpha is 4.07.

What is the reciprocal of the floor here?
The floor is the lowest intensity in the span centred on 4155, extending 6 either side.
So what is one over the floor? 0.0146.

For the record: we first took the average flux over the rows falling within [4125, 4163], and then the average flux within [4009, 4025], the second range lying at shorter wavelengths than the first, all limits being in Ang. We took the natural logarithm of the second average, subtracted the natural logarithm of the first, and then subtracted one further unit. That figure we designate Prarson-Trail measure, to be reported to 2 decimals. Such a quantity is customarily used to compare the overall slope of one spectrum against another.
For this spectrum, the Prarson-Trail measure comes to -0.92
